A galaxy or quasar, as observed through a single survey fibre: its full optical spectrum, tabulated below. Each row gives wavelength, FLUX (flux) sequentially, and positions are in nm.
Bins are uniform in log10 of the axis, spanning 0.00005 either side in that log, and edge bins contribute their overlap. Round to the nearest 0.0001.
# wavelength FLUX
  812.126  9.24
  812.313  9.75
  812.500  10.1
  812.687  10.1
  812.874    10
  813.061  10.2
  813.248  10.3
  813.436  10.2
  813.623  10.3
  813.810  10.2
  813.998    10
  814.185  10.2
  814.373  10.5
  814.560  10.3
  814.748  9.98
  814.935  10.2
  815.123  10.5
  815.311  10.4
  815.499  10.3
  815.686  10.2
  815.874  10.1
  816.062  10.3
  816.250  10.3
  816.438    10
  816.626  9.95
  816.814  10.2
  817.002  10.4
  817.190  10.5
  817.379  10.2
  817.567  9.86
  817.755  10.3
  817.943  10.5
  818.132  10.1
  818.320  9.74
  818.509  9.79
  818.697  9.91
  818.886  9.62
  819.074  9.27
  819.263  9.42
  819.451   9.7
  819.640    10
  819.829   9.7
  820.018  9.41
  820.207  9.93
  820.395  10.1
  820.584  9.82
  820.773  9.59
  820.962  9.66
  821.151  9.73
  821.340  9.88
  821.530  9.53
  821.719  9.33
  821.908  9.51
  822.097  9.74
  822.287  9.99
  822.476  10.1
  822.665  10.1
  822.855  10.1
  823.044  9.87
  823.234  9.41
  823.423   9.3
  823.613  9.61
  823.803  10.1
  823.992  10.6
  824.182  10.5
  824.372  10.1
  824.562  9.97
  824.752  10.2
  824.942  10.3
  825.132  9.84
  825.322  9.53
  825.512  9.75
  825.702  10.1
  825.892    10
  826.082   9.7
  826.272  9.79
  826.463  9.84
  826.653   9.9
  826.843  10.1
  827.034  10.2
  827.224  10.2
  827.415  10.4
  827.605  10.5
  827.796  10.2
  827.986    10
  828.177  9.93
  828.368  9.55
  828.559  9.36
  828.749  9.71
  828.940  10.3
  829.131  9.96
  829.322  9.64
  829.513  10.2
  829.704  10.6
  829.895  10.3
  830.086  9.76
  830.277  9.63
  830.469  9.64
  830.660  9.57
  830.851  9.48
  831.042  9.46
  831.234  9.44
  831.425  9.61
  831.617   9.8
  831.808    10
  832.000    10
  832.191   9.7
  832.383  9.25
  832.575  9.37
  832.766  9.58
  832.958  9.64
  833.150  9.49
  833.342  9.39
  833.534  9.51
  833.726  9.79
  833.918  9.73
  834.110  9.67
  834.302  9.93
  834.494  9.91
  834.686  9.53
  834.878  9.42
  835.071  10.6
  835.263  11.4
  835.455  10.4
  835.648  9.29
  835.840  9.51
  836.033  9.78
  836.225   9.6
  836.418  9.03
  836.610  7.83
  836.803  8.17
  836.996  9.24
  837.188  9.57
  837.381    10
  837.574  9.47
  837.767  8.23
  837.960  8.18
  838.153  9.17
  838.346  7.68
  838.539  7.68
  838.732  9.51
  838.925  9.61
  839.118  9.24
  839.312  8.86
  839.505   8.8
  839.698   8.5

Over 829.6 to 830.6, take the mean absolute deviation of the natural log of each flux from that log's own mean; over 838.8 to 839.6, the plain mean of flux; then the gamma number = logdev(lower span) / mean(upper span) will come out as 0.0040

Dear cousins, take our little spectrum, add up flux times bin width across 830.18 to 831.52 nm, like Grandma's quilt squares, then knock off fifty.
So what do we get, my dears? -37.2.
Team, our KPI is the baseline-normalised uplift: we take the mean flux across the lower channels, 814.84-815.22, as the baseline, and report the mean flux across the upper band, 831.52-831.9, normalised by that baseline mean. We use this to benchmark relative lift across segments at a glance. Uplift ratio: 0.96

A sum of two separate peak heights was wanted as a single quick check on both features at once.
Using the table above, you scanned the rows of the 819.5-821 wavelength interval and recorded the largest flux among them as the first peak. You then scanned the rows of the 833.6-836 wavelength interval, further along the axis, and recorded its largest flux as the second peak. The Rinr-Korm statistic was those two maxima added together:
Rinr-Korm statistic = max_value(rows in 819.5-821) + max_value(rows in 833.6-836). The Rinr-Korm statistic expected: 21.5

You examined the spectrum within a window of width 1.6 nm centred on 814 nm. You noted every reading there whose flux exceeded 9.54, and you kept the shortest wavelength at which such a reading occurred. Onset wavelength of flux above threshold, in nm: 813.248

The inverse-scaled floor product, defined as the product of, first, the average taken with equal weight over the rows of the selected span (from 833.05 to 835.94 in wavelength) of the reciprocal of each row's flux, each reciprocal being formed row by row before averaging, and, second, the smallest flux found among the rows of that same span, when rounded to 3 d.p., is 0.947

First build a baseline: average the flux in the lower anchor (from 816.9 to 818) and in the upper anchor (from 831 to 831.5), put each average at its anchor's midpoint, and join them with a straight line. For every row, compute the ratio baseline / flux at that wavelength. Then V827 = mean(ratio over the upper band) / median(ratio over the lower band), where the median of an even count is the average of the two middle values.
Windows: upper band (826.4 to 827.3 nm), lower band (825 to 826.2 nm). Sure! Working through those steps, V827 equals 0.97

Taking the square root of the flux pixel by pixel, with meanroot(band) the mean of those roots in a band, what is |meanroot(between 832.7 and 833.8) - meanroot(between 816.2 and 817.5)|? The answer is 0.104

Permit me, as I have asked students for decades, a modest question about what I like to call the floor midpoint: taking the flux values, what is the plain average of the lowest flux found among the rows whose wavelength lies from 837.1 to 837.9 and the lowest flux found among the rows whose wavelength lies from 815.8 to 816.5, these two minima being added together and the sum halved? 9.1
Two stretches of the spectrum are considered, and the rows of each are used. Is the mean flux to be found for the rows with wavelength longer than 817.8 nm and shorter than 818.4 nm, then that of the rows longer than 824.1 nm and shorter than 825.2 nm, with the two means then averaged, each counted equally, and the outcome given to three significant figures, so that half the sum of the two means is 10.1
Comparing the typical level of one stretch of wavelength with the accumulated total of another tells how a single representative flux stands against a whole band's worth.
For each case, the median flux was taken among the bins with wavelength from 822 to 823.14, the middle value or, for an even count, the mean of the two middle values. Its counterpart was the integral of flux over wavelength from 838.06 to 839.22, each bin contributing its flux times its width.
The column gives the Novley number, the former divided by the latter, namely 0.98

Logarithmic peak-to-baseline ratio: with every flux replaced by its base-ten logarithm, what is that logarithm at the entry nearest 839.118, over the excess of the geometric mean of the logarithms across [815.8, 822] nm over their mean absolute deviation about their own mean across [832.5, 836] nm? 0.99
